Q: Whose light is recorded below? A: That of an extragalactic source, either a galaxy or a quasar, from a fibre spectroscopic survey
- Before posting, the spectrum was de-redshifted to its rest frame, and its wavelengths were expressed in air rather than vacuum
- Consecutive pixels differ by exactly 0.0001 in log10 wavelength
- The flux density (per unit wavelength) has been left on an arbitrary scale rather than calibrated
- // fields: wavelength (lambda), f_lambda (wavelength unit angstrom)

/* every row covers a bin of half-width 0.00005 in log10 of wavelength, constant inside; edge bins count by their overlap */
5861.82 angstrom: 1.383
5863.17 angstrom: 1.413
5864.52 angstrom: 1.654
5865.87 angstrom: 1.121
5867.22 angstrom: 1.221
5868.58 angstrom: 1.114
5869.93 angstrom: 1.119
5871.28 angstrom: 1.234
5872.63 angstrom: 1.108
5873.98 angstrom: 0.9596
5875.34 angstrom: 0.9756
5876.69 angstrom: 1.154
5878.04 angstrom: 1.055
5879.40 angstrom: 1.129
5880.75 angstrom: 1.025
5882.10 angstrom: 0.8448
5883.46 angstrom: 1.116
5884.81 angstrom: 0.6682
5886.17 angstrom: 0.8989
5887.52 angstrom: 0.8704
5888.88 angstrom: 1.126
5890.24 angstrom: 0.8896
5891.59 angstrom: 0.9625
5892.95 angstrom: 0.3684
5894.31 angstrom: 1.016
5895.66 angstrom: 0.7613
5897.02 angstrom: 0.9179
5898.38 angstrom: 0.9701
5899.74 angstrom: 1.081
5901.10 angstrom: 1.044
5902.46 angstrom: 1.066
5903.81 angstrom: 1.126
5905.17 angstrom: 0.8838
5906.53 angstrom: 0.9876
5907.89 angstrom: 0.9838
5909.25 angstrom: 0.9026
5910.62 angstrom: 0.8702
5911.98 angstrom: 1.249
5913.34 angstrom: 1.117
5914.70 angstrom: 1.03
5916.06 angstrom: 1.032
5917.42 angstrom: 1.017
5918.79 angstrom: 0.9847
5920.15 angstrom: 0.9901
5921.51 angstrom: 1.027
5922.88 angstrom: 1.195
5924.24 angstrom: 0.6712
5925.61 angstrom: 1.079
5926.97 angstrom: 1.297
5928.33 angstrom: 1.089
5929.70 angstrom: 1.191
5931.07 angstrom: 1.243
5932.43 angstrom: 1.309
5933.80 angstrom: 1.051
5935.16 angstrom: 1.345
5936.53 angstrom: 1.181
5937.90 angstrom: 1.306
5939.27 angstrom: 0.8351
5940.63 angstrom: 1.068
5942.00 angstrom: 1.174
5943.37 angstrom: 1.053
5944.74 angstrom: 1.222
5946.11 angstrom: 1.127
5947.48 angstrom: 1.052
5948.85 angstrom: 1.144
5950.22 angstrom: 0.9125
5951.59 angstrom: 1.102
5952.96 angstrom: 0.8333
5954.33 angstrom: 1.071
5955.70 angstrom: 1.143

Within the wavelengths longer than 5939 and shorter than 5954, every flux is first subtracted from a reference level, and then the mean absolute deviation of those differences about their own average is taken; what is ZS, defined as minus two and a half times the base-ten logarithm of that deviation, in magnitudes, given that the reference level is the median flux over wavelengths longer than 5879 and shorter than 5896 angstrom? 2.5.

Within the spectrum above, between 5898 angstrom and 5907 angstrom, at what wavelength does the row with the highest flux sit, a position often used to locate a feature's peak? 5903.81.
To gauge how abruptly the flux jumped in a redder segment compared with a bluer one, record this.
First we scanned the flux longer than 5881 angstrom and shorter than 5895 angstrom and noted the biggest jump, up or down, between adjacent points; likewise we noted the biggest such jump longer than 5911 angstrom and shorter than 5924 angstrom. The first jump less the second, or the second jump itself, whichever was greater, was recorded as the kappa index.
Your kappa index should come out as 0.48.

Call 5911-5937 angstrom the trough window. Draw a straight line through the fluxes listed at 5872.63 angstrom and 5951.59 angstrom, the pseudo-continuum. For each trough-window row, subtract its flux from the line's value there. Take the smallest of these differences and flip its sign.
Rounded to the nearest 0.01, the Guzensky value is 0.24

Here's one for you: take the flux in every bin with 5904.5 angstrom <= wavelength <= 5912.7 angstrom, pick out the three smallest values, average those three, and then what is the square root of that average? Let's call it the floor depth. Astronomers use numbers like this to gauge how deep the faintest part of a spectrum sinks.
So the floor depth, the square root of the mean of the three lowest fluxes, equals 0.941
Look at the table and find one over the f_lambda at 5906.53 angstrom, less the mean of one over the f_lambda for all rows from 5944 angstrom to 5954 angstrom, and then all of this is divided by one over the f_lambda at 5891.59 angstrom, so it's 0.05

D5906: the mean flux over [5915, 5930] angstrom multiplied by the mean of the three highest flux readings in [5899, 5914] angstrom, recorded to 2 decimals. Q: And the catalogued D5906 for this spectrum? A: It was 1.22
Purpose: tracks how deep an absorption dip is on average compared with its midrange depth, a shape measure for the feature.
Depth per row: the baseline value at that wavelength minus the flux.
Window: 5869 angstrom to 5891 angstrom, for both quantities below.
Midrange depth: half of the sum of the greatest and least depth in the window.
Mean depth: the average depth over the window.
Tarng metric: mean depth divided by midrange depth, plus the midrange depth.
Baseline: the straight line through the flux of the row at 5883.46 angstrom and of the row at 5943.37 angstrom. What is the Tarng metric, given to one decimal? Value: 0.8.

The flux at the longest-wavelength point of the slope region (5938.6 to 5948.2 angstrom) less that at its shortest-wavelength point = 0.2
